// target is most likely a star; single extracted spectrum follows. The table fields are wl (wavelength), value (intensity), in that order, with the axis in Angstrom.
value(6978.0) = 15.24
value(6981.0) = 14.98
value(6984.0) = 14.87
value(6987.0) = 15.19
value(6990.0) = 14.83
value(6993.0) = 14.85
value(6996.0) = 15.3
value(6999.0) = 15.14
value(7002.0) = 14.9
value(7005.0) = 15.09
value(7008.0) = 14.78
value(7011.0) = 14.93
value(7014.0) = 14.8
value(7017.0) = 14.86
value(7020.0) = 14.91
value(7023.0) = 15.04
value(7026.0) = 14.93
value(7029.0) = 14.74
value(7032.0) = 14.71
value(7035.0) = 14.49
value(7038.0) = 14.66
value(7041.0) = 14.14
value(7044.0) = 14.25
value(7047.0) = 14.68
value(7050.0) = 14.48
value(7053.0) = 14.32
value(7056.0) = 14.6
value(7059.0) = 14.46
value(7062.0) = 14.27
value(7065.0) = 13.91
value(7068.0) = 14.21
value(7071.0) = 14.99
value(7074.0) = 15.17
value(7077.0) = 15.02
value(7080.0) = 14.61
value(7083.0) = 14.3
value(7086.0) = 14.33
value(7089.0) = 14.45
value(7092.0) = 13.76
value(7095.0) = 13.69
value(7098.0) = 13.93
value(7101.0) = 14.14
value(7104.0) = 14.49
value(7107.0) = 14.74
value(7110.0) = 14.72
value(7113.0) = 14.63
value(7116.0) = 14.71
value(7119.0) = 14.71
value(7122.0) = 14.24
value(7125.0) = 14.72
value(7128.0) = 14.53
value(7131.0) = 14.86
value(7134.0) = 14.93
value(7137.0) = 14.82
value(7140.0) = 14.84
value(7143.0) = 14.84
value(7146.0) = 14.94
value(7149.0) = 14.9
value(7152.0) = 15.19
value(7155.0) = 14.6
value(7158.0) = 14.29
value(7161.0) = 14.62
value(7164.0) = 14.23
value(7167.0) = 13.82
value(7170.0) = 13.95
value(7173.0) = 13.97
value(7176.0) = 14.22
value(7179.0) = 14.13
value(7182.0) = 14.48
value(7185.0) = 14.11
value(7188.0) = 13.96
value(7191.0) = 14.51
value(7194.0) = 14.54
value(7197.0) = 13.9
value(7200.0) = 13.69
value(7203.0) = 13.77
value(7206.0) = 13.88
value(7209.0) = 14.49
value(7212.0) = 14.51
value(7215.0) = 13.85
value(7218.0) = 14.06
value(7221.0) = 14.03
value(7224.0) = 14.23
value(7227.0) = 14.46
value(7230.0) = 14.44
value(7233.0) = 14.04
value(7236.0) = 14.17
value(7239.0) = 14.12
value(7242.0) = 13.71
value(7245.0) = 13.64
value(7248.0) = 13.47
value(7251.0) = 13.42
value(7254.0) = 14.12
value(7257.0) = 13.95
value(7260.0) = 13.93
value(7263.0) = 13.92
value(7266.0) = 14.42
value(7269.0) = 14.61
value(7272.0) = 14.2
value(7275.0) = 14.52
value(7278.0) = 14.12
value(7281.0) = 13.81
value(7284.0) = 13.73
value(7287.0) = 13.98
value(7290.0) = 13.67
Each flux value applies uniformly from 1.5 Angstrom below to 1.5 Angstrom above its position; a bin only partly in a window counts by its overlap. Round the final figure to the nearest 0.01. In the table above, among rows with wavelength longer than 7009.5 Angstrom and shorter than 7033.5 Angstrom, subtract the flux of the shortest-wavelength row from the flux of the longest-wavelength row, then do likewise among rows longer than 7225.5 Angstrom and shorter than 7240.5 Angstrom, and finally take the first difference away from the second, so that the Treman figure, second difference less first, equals -0.12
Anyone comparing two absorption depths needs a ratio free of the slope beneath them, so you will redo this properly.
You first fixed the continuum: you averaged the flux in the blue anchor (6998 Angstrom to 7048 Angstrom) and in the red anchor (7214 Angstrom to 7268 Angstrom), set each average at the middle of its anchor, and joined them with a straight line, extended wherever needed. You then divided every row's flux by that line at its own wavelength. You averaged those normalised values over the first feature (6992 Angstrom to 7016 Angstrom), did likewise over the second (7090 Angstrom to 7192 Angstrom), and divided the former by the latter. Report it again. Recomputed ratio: 1.00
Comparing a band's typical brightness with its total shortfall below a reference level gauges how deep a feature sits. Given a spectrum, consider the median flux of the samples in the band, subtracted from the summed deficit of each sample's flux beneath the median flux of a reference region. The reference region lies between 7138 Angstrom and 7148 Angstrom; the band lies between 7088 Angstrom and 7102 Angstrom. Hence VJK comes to -9.7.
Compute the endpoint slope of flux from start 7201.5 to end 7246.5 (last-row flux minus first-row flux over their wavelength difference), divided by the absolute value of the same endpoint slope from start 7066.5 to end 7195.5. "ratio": -1.2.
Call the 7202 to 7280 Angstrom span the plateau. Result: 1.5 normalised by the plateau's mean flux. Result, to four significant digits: 0.1065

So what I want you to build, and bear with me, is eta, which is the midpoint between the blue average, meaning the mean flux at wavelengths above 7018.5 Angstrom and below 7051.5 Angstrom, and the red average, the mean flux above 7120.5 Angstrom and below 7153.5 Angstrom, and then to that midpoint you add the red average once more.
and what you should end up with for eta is 29.5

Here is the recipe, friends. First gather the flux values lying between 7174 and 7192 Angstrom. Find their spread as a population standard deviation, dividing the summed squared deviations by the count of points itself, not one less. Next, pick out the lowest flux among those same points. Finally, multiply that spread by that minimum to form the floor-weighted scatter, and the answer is 2.78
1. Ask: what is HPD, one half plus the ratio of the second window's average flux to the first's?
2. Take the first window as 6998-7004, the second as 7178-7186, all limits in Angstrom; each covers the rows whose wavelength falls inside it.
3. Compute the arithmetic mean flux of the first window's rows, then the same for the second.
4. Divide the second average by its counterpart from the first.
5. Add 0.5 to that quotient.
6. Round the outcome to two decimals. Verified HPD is 1.45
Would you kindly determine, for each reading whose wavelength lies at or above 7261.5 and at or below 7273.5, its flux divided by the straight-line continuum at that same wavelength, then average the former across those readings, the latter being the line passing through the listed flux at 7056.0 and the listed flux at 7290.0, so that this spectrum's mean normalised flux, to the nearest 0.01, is 1.04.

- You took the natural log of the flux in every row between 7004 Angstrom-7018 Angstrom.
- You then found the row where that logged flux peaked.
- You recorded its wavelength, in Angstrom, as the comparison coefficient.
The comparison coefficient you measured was 7005.0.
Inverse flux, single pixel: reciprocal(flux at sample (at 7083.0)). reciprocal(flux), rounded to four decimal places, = 0.0699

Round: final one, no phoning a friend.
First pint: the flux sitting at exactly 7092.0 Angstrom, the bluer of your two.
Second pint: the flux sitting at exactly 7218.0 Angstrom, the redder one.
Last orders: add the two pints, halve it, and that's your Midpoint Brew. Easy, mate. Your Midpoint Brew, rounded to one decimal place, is 13.9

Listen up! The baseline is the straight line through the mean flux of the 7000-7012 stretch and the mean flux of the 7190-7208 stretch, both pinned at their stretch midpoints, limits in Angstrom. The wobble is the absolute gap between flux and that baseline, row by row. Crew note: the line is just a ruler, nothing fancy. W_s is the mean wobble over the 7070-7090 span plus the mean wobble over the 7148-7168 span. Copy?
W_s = 0.67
